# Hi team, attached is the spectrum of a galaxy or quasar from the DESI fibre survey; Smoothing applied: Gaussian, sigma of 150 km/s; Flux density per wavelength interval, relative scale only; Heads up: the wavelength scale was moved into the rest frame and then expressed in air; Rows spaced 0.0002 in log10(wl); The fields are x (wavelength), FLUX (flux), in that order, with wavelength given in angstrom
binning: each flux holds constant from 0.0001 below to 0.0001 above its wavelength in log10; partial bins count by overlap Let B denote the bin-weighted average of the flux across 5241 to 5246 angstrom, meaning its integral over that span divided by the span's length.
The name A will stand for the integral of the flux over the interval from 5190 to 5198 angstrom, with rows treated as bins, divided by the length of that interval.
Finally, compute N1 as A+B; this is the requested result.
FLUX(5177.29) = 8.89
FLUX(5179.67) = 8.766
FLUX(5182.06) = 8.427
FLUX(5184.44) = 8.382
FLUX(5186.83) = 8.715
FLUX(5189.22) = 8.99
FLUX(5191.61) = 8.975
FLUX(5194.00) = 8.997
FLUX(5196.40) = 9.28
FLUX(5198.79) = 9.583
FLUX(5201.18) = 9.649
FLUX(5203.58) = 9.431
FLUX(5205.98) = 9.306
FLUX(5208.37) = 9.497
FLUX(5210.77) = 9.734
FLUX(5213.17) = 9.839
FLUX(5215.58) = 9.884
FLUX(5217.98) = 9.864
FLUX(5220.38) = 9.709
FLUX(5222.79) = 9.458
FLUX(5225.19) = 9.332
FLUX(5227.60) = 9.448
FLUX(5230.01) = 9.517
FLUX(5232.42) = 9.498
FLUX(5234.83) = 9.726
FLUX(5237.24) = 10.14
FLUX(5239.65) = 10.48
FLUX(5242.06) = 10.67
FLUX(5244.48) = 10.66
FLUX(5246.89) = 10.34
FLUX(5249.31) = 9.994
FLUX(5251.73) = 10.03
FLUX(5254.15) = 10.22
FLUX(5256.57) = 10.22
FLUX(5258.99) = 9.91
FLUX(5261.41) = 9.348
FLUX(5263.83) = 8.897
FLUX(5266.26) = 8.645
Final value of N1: 19.7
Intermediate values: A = 9.1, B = 10.6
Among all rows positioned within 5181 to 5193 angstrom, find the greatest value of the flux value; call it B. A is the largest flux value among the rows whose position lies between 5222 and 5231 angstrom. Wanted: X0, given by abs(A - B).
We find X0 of 0.53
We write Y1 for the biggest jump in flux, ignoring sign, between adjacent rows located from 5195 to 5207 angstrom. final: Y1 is 0.30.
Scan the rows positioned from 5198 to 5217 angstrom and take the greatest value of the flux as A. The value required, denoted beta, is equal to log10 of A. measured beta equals 0.99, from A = 9.884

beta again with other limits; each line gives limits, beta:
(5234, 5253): 1.03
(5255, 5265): 1.01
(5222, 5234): 0.98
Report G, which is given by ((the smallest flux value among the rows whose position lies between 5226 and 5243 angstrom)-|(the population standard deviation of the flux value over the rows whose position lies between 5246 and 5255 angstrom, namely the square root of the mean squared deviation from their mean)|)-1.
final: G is 8.3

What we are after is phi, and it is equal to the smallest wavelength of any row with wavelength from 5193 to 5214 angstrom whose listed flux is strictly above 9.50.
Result 5198.79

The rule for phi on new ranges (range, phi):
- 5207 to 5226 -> 5210.77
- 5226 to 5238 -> 5230.01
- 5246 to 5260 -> 5246.89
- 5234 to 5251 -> 5234.83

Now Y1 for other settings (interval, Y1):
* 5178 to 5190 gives 0.34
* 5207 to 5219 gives 0.24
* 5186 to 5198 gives 0.28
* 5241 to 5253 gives 0.35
